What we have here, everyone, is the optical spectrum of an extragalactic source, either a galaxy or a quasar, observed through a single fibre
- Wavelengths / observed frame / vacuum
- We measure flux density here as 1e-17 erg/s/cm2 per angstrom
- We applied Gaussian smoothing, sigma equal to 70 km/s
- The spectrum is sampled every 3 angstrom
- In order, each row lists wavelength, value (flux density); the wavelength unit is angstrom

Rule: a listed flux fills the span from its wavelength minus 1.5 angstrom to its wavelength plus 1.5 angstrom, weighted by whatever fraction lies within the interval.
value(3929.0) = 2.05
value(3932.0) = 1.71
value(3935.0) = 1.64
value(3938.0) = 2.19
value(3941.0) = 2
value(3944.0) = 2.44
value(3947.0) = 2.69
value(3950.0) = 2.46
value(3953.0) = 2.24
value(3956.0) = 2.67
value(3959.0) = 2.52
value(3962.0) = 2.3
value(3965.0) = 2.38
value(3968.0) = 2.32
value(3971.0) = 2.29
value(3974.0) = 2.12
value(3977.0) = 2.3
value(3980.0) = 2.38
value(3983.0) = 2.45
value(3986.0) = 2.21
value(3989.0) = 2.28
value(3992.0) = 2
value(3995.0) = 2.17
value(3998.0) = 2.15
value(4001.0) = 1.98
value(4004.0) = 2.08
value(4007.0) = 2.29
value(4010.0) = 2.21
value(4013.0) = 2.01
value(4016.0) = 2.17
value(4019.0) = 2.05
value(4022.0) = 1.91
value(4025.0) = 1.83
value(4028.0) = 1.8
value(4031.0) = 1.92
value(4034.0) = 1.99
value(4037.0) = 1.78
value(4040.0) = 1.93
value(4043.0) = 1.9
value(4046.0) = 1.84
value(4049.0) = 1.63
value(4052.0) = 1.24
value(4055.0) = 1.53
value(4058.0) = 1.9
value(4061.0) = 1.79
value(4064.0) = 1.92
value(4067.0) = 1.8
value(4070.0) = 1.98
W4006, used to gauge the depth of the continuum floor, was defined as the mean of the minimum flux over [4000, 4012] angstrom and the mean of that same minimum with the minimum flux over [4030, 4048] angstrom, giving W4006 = 1.93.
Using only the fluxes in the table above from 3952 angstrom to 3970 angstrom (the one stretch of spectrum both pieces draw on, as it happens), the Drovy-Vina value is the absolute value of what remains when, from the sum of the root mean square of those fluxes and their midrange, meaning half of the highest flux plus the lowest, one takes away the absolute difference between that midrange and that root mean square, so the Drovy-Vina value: 4.82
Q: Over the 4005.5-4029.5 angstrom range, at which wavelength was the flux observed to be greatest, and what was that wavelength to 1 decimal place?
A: 4007.0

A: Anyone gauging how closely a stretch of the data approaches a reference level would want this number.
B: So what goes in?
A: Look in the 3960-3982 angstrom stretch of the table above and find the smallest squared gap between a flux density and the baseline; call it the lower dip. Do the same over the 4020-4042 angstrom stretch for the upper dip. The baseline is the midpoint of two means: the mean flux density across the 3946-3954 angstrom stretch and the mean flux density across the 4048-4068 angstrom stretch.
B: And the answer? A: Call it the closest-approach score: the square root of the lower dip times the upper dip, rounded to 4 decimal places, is 0.0038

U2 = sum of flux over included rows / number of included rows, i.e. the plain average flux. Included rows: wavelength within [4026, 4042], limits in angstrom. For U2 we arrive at 1.88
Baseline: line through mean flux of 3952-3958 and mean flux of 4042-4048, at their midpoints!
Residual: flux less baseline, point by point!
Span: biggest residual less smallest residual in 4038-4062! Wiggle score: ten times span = 7.0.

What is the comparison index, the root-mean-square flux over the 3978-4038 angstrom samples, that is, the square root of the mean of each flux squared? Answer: 2.09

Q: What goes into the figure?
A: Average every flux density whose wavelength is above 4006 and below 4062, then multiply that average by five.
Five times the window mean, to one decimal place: 9.4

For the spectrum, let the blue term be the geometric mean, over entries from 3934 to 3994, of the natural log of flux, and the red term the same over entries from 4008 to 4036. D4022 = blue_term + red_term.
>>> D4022 1.50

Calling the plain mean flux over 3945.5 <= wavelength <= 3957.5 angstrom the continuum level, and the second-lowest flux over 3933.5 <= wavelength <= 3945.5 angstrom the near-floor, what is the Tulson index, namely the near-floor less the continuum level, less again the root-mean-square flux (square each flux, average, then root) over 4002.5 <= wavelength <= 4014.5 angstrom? -2.67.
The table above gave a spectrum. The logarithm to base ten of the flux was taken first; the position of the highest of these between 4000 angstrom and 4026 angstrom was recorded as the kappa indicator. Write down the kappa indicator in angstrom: 4007.0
